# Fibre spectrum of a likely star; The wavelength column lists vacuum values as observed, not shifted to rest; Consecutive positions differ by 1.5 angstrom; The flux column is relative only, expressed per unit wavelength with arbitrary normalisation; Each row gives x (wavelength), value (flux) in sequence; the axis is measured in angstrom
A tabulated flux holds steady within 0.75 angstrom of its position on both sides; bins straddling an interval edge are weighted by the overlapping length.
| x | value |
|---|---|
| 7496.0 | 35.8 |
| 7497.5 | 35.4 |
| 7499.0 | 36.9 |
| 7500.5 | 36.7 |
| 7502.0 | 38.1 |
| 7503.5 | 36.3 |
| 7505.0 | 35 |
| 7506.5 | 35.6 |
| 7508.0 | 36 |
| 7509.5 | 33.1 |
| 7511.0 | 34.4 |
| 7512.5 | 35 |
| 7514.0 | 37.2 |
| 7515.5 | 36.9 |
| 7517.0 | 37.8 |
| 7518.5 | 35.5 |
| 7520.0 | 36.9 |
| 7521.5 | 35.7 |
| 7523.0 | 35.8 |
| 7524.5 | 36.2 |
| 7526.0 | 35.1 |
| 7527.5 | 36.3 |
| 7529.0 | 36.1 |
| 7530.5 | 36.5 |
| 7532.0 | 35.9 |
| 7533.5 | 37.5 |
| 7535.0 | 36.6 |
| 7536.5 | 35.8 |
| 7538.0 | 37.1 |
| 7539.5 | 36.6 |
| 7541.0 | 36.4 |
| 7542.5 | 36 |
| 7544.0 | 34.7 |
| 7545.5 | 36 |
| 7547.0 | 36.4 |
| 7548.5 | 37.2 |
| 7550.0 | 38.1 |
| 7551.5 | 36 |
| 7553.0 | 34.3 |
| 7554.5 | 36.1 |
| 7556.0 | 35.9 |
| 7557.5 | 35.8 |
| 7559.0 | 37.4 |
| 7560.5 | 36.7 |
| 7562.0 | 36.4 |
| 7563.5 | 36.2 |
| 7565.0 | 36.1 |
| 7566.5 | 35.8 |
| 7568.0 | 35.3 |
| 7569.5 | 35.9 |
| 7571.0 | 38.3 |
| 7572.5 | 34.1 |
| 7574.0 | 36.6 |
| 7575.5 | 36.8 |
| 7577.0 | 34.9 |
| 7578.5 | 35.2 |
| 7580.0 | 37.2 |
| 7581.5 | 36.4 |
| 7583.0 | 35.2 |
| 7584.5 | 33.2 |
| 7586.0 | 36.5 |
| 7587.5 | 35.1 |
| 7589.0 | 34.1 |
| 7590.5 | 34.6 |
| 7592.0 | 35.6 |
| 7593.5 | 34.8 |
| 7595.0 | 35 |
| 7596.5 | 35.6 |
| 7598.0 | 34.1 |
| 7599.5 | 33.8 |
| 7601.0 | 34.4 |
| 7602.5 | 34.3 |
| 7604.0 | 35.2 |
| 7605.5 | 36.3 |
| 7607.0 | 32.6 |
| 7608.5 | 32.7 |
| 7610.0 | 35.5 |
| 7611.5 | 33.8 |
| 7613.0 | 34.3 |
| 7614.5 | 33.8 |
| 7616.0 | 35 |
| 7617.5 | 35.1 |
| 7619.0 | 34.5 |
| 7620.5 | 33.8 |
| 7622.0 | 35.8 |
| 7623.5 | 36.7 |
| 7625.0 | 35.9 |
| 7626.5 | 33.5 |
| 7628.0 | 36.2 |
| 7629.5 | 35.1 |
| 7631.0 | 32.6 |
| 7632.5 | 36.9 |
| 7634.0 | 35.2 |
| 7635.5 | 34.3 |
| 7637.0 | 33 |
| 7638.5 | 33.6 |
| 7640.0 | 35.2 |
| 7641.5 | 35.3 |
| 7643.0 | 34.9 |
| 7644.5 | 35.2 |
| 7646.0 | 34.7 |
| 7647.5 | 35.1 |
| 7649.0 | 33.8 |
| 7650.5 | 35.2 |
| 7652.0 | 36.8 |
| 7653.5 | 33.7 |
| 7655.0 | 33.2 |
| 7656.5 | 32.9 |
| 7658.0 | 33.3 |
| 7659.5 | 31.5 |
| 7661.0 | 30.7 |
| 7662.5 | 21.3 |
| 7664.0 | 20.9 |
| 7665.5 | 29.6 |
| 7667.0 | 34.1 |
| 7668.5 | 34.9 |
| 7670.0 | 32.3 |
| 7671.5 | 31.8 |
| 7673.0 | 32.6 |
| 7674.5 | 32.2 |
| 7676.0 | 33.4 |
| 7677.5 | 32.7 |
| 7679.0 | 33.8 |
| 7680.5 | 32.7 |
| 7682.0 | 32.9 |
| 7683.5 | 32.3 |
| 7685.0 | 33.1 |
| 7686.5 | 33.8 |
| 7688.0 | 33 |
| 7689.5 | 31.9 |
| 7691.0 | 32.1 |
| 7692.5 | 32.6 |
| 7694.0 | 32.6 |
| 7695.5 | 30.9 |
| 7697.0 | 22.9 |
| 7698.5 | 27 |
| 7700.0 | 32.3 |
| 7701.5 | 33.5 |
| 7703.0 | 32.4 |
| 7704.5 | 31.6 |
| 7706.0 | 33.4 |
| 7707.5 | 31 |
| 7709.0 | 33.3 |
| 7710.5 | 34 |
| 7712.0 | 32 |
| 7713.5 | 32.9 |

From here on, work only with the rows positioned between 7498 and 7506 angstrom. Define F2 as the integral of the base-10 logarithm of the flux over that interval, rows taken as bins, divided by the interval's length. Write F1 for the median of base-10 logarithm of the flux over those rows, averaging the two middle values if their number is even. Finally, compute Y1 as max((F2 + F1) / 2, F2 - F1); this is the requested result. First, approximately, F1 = 1.56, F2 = 1.563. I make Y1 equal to 1.564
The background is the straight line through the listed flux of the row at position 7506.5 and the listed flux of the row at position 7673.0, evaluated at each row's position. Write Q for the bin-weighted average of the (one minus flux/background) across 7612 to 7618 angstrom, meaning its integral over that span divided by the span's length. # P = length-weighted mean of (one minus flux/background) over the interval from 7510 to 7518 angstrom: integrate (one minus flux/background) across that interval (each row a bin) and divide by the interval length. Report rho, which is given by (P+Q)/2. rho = -0.022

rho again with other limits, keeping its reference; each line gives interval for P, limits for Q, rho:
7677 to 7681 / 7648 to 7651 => -0.032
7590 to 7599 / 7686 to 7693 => -0.019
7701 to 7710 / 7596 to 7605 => -0.018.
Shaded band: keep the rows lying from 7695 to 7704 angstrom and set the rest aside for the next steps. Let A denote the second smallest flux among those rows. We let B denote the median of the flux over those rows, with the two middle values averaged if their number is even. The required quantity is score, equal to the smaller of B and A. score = 27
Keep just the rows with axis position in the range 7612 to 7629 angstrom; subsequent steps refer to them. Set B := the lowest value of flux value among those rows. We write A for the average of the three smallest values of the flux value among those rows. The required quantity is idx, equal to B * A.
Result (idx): 1129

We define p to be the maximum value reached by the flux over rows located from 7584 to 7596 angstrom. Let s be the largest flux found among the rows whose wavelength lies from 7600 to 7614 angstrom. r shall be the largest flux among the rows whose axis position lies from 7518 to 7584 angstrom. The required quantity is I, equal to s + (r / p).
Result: 37.3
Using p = 36.5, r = 38.3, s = 36.3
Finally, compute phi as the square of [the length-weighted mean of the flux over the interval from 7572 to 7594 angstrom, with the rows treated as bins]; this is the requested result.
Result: 1251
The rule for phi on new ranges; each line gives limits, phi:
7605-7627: 1198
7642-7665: 1038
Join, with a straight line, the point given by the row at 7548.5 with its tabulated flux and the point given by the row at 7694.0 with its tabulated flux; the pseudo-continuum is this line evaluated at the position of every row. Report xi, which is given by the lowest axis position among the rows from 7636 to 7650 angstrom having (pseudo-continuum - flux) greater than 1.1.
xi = 7637.0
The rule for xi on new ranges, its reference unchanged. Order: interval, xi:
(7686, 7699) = 7695.5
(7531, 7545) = 7532.0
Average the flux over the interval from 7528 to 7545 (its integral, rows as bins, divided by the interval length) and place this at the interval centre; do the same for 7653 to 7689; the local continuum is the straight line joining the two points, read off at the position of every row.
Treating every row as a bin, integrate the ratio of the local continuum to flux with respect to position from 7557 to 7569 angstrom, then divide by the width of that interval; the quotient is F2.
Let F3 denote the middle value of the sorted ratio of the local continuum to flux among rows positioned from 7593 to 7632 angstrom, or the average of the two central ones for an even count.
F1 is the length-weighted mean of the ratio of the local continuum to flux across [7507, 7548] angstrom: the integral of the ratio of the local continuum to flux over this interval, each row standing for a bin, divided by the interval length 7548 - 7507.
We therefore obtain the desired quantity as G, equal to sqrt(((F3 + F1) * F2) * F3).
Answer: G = 1.38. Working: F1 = 1.02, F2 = 0.98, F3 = 0.98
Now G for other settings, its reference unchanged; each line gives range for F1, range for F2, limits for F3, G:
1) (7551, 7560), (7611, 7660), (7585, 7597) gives 1.36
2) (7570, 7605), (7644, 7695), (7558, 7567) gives 1.38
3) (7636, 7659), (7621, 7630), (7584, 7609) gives 1.34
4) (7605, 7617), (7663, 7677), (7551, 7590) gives 1.43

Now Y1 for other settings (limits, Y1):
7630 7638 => 1.536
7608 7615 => 1.531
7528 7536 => 1.562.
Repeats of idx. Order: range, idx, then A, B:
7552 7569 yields 1205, 35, 34.3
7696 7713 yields 618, 27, 22.9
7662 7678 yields 500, 24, 20.9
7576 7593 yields 1128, 34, 33.2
